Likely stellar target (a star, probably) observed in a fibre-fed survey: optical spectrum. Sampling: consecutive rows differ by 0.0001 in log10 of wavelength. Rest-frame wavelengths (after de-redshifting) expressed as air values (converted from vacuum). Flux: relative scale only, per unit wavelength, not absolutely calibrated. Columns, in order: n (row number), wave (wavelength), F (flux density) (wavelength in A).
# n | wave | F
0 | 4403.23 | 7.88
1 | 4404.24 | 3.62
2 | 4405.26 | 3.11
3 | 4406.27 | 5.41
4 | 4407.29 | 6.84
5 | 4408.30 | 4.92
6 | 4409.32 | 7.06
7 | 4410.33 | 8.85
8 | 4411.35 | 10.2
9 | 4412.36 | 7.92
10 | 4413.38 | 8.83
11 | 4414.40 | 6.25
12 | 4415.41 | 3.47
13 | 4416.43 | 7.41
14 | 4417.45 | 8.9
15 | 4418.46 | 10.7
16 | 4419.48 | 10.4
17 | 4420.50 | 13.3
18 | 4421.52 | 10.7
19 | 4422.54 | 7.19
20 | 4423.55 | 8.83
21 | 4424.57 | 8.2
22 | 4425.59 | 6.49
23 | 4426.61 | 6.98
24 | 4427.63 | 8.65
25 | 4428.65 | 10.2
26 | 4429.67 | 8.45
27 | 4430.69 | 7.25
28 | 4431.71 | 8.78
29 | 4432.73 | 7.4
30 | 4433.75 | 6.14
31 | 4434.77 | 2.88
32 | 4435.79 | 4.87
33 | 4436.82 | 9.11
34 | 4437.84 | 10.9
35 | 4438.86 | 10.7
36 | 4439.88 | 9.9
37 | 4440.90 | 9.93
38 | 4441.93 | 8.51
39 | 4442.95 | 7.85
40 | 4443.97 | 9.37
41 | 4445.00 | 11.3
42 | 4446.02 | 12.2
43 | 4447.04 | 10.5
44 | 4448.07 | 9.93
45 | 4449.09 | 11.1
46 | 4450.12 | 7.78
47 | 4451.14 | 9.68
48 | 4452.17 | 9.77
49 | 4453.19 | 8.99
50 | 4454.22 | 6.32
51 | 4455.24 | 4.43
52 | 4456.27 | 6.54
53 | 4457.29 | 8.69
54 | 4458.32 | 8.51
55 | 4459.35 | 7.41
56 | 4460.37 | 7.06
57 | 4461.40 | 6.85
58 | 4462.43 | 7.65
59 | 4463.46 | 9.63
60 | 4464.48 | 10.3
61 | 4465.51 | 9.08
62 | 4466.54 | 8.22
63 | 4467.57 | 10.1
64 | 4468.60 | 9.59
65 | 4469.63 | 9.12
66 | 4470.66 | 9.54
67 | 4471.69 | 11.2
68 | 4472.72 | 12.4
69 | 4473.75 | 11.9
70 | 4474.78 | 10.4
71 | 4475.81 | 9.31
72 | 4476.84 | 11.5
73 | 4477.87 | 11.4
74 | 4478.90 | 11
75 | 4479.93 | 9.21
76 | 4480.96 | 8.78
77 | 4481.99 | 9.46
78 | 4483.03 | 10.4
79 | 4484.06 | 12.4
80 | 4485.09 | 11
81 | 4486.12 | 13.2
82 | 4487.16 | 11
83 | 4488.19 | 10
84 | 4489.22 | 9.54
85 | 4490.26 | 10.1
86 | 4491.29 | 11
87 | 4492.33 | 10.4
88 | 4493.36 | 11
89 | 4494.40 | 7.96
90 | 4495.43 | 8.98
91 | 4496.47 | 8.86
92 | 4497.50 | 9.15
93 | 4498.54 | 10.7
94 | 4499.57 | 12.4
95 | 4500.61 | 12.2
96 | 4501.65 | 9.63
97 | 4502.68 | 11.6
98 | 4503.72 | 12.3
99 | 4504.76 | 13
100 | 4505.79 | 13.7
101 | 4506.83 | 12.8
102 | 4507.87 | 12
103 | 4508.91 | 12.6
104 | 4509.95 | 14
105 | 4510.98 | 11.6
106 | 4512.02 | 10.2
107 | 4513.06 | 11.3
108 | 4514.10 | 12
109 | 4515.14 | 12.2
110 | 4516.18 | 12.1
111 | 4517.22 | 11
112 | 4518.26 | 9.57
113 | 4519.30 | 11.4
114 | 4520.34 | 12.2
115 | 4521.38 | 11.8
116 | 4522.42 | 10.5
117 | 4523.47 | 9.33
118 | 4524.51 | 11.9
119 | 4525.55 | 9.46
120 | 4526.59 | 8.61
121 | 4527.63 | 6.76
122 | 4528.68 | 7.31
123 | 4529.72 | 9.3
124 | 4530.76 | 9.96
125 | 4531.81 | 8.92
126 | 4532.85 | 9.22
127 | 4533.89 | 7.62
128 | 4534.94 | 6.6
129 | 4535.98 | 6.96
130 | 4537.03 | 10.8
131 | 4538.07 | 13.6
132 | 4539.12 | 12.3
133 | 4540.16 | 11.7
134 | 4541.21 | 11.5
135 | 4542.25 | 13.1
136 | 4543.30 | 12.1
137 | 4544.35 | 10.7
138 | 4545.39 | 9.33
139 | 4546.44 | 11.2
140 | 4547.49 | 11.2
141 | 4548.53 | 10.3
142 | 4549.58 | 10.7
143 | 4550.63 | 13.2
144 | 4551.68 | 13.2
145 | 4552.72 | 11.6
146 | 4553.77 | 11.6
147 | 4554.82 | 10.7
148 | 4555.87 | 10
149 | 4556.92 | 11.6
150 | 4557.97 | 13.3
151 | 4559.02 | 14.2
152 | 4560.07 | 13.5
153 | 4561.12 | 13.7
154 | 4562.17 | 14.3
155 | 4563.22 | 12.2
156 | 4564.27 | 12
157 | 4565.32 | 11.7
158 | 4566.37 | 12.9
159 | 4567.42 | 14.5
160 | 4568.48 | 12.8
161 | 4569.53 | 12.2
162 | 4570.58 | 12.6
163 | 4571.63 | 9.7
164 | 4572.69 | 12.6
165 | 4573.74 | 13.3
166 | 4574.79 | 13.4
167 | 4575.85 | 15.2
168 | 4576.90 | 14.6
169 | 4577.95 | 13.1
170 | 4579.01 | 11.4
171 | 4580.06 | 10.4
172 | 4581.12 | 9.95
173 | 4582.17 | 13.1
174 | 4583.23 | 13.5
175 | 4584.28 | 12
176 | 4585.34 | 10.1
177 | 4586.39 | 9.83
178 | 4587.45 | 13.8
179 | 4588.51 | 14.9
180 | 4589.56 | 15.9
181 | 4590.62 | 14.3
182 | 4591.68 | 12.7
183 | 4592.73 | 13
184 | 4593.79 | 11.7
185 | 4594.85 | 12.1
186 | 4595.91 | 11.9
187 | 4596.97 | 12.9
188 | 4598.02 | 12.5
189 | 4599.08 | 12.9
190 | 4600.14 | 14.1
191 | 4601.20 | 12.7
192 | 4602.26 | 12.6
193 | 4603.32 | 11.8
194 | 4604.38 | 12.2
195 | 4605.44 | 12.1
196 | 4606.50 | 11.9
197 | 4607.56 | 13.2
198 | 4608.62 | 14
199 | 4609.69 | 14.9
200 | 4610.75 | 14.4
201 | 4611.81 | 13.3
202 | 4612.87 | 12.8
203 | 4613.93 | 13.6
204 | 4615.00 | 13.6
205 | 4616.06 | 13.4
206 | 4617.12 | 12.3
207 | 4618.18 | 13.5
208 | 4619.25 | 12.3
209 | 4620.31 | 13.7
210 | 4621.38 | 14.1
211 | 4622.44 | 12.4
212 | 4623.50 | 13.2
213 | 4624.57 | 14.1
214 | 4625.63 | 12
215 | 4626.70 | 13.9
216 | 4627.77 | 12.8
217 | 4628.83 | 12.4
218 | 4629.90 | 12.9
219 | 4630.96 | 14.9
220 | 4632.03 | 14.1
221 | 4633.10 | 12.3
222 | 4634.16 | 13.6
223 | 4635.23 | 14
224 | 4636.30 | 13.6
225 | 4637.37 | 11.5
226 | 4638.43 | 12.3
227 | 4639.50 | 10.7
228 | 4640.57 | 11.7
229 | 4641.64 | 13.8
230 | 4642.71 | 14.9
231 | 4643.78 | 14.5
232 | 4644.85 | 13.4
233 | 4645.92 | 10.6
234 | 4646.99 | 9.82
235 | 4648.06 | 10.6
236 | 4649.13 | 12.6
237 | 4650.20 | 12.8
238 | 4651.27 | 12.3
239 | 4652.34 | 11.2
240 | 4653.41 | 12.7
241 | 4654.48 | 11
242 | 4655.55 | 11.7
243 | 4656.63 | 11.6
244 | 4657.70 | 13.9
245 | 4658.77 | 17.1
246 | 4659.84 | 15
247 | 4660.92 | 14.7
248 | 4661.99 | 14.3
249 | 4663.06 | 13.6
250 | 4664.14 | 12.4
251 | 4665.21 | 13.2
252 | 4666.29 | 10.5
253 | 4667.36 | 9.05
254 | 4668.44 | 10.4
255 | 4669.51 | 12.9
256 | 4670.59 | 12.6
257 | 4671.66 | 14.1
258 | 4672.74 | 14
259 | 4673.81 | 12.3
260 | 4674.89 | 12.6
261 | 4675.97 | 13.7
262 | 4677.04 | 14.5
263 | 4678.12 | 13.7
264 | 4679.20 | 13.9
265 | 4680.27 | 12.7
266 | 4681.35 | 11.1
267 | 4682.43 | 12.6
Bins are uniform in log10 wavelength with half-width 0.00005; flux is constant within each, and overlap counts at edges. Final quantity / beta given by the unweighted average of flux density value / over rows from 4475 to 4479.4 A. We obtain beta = 10.8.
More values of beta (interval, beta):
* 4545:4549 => 10.5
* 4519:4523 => 11.5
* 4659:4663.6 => 14.4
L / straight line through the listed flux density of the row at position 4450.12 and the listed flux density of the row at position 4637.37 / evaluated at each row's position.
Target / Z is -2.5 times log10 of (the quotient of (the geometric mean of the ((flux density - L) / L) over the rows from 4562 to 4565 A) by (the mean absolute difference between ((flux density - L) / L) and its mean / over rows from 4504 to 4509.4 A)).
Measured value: -1.8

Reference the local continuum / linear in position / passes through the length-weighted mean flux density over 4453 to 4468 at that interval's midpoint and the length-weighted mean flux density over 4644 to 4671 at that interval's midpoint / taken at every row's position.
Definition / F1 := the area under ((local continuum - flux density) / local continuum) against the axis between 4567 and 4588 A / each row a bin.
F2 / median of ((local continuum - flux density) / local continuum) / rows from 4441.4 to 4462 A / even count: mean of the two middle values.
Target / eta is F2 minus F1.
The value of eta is 3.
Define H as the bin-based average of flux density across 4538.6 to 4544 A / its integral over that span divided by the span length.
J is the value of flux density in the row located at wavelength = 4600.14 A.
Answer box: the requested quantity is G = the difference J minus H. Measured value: 2.0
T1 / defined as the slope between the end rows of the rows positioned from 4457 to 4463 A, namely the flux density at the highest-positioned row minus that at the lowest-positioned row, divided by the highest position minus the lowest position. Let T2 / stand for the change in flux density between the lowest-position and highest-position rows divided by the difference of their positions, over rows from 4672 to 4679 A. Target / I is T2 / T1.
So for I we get 0.3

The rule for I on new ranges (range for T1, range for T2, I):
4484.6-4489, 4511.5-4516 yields -2.0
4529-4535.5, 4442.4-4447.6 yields -1.3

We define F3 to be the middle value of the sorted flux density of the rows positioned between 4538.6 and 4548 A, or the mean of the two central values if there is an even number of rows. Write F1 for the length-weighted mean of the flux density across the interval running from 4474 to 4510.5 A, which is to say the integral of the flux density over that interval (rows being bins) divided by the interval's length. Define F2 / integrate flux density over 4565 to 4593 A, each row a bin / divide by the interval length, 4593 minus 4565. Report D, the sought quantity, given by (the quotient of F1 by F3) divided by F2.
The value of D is 0.075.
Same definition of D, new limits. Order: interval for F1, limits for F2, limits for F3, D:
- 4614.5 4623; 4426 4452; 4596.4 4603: 0.117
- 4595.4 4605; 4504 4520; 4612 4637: 0.078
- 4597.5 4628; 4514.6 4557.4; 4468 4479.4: 0.113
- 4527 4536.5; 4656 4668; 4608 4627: 0.045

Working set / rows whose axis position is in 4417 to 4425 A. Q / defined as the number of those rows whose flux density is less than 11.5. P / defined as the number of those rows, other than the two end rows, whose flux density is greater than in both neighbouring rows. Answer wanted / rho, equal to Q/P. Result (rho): 2.3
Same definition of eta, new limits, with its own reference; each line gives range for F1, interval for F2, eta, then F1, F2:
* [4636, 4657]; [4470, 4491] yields 0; 0.0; -0.271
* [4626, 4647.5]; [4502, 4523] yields 1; -1.7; -0.310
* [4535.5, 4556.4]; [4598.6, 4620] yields 3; -3.0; -0.165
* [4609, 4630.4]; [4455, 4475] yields 3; -3.2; -0.122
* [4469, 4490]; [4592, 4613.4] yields 5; -5.6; -0.134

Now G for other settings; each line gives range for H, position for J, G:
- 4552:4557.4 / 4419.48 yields -0.8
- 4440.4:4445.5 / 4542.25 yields 3.7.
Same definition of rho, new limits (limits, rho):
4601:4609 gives 0.0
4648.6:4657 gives 0.7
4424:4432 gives 8.0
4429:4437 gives 8.0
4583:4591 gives 2.0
